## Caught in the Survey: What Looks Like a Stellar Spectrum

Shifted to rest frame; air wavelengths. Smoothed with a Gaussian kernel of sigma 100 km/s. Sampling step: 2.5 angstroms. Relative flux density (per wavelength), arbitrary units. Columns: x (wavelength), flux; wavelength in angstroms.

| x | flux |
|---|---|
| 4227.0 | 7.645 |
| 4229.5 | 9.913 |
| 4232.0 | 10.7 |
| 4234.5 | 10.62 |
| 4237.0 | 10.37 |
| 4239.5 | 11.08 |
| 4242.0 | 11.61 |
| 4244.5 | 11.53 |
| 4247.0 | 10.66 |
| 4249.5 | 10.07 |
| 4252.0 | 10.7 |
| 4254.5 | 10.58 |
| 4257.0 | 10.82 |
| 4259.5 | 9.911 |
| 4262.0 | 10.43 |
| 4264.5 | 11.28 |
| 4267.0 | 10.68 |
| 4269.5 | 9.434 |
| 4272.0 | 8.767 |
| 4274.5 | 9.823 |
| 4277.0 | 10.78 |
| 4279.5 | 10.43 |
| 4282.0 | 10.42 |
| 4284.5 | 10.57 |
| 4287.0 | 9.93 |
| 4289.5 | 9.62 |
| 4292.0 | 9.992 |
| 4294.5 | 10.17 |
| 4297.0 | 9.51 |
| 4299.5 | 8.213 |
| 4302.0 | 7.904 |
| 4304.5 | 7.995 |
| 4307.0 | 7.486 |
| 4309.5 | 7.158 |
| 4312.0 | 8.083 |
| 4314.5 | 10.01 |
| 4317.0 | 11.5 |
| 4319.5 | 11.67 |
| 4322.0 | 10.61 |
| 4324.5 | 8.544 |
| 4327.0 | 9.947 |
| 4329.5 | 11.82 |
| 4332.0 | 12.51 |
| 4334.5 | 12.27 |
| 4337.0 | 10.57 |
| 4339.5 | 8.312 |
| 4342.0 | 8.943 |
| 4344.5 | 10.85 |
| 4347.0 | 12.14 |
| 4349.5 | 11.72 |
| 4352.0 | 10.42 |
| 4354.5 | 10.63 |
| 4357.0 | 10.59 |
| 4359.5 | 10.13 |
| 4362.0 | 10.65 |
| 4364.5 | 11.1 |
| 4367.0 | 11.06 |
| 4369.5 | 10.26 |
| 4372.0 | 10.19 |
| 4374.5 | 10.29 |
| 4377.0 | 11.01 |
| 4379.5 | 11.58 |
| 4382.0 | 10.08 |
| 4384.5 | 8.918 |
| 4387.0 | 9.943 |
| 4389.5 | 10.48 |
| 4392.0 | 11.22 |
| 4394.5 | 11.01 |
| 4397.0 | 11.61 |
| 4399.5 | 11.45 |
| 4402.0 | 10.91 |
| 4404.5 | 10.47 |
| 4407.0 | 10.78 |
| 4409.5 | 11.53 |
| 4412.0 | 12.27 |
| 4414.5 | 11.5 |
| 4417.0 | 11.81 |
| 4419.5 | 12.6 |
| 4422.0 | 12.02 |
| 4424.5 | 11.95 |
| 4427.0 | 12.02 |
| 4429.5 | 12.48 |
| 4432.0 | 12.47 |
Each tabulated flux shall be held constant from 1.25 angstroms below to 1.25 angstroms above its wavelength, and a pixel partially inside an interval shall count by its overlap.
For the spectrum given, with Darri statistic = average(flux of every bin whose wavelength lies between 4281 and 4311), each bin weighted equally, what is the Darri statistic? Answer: 9.1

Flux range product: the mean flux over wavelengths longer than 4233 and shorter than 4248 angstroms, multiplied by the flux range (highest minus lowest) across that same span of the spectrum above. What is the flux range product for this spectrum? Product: 14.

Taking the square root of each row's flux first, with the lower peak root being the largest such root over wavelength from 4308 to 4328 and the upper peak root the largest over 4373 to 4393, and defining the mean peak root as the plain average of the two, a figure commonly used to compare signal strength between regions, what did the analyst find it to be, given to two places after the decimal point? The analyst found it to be 3.41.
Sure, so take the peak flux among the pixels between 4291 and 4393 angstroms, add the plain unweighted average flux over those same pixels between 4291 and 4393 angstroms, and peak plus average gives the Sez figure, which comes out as 22.7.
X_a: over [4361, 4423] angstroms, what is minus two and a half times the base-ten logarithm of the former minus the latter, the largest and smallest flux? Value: -1.4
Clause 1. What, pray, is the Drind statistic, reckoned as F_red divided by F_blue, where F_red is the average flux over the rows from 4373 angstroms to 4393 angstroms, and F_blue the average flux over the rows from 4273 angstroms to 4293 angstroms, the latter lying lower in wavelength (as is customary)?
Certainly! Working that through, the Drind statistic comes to 1.02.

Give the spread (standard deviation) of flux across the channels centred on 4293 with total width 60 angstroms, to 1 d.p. 1.3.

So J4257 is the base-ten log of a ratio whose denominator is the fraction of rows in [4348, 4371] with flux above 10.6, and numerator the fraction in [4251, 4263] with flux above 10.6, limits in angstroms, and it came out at -0.14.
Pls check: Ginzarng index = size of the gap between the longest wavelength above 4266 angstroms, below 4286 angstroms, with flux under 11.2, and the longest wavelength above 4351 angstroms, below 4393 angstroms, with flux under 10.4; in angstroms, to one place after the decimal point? 102.5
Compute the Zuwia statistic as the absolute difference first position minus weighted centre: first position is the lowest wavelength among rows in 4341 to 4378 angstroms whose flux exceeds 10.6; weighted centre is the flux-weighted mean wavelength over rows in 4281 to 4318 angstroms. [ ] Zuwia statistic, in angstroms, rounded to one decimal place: 45.5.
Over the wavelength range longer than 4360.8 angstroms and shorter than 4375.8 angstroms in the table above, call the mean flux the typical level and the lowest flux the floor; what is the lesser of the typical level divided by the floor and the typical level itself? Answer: 1.04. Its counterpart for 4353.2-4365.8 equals 1.05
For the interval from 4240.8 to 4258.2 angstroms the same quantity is 1.08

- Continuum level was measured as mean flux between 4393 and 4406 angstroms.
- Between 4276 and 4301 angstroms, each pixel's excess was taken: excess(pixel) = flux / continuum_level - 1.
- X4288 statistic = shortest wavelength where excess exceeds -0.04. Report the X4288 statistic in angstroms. 4277.0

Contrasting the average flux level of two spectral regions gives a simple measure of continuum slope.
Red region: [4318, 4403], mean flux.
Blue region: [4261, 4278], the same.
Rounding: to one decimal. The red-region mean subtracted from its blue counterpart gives -0.5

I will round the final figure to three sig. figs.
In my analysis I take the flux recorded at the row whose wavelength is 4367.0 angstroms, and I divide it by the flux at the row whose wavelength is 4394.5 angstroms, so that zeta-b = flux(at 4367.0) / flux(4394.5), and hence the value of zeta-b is 1.00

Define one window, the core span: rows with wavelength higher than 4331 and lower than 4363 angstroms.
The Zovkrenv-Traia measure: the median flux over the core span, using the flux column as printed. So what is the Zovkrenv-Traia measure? 10.6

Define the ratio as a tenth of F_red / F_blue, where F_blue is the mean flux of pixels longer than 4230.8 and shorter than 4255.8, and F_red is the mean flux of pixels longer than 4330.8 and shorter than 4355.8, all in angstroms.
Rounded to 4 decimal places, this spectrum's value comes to 0.1004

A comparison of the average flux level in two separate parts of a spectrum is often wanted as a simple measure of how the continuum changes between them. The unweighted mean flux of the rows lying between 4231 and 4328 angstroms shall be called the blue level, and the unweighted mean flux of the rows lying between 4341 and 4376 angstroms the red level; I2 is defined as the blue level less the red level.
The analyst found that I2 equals -0.7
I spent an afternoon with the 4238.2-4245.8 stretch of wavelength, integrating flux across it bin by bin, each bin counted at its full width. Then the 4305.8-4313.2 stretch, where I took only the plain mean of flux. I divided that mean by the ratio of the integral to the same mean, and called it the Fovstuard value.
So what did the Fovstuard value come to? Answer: 0.7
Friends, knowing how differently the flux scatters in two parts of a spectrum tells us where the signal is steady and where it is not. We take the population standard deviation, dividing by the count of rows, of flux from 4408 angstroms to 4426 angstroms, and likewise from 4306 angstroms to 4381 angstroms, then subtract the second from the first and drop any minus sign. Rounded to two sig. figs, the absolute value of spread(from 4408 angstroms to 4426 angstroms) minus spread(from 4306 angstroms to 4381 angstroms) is 1.0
